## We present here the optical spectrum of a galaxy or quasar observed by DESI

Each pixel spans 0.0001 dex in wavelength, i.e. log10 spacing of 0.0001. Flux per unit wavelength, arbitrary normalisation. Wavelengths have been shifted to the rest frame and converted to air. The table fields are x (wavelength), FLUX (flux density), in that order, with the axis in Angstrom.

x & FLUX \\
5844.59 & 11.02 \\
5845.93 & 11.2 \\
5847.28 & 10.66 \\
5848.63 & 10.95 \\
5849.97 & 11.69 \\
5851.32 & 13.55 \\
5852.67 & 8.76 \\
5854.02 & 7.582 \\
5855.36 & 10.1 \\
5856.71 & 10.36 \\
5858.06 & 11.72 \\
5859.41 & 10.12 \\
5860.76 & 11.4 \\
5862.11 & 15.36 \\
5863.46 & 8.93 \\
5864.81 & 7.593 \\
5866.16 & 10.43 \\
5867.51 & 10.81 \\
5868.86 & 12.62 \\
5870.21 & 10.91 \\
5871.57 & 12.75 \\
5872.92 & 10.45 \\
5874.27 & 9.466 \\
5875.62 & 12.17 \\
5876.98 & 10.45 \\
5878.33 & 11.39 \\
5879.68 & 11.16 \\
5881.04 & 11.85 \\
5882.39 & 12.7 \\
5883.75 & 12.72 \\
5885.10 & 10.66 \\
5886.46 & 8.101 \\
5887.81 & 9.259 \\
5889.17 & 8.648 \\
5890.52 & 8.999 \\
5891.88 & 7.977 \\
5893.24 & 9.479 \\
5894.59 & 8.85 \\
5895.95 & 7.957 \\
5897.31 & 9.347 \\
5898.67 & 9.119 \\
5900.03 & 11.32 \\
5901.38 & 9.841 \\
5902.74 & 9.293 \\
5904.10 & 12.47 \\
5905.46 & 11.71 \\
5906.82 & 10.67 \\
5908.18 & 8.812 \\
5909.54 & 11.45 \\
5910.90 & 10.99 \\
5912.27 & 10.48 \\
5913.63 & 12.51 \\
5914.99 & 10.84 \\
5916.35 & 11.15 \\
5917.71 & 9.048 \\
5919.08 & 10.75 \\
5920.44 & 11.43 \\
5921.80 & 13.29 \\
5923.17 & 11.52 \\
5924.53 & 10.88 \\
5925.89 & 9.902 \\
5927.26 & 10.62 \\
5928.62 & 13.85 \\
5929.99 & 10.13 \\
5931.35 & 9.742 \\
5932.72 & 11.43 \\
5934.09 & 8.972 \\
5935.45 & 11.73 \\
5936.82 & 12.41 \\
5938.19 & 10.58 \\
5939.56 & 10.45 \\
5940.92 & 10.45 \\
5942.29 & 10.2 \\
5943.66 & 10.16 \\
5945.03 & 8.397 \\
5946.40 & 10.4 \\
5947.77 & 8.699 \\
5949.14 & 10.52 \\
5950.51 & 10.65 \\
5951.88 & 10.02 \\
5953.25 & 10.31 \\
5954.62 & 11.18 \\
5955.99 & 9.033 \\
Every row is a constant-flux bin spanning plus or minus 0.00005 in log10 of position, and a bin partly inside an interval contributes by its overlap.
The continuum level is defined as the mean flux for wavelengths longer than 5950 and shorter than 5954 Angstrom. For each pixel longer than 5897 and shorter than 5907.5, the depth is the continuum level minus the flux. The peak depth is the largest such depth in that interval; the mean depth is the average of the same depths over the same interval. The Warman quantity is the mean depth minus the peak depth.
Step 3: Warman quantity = -1.4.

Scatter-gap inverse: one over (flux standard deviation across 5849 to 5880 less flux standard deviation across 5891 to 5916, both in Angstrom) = 2.6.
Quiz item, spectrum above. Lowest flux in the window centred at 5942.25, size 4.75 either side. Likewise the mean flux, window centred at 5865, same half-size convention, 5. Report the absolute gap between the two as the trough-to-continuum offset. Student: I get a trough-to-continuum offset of 2.6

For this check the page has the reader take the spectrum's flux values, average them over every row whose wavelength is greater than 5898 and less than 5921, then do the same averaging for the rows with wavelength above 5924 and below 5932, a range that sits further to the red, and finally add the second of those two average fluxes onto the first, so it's 21.6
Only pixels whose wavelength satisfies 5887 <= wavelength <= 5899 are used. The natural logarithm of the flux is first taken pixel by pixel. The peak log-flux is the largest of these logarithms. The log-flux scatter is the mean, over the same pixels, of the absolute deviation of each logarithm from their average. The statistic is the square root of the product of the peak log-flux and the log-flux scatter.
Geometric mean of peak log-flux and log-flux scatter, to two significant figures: 0.34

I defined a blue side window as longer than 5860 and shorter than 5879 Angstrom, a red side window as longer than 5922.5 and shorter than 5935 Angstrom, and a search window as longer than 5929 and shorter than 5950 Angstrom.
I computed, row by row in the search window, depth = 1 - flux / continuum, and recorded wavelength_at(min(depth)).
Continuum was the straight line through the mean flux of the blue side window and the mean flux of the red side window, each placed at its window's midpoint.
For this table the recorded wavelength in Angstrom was 5936.82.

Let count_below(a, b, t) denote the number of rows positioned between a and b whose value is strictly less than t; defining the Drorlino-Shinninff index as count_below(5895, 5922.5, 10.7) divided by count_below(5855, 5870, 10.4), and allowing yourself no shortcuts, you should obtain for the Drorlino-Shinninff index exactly 1.8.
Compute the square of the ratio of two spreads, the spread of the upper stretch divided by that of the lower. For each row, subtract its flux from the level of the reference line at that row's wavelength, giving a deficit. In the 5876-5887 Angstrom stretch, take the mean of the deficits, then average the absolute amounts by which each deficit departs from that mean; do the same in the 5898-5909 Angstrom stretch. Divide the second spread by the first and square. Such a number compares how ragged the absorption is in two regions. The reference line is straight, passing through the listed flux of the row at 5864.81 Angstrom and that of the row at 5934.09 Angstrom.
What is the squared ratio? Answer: 1.1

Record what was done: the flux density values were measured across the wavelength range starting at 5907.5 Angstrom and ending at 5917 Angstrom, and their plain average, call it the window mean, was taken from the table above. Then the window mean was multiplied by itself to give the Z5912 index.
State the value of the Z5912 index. 119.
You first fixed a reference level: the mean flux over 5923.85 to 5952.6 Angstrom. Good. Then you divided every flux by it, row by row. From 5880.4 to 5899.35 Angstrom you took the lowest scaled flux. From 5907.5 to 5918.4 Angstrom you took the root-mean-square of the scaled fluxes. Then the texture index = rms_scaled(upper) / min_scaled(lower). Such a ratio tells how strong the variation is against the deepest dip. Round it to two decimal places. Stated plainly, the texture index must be 1.35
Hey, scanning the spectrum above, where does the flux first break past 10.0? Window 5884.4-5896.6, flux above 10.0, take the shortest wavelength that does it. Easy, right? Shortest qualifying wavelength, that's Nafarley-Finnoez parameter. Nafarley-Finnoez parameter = 5885.10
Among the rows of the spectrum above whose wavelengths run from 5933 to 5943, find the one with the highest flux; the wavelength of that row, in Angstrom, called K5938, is 5936.82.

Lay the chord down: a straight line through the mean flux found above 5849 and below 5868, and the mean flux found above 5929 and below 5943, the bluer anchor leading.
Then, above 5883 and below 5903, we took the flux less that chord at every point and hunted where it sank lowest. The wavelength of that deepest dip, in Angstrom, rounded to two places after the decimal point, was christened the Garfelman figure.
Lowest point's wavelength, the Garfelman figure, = 5895.95 Angstrom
